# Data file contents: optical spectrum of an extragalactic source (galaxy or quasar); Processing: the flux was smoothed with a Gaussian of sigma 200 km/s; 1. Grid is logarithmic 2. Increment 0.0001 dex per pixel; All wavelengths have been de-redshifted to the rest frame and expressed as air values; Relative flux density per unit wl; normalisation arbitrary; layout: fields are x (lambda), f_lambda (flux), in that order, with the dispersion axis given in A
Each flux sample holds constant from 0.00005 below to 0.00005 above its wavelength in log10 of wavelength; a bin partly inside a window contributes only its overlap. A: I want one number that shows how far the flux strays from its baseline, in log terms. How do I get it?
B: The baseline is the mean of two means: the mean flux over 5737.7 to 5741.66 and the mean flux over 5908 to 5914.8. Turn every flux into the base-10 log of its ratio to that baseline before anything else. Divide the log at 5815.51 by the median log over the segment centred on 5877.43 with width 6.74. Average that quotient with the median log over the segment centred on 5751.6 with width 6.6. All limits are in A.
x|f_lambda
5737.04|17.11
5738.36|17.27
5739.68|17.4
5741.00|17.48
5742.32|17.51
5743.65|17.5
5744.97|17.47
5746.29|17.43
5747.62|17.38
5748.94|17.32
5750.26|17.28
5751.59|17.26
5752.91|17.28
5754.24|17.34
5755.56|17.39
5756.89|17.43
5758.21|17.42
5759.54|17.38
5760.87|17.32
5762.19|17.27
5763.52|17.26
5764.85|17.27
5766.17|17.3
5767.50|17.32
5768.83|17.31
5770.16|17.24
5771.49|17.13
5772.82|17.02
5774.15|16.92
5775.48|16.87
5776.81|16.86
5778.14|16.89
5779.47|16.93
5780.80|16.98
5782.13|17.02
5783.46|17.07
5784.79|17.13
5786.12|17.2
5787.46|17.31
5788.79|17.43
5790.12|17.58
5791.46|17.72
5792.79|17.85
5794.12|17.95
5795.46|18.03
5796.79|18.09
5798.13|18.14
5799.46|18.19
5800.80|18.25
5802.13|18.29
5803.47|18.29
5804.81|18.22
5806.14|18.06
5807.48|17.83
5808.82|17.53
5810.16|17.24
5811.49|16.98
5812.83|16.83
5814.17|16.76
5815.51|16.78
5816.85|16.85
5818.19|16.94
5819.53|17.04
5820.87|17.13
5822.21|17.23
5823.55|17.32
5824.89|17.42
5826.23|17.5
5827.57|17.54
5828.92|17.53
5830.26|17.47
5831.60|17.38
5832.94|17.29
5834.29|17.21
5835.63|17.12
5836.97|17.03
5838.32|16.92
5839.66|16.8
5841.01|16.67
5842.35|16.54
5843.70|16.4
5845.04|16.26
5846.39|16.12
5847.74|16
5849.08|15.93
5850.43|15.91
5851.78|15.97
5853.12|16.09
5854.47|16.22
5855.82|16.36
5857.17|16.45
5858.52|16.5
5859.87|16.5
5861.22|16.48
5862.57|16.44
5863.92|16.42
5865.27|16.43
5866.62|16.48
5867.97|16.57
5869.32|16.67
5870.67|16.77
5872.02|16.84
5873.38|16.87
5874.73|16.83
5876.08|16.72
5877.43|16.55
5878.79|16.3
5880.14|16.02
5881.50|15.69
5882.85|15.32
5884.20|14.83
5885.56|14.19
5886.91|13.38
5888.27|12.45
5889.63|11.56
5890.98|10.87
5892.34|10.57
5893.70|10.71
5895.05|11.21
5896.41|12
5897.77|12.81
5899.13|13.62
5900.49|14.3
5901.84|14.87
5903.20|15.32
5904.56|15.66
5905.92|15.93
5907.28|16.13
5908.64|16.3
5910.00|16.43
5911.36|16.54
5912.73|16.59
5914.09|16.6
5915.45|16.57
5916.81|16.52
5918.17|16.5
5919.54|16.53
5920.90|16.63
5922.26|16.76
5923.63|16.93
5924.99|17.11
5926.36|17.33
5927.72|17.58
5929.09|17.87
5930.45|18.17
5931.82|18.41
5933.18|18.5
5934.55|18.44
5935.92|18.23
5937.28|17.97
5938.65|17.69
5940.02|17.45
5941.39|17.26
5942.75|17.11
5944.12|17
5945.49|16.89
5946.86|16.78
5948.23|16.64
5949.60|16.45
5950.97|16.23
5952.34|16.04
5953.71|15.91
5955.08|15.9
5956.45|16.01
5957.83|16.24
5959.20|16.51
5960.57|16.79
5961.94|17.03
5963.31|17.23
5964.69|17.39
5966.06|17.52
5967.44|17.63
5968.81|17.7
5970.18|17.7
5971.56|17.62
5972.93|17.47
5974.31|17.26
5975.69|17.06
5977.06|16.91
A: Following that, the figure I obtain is 0.21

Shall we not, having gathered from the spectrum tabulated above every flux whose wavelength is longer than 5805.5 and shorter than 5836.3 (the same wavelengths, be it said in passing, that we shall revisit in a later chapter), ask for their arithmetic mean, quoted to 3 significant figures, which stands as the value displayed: 17.3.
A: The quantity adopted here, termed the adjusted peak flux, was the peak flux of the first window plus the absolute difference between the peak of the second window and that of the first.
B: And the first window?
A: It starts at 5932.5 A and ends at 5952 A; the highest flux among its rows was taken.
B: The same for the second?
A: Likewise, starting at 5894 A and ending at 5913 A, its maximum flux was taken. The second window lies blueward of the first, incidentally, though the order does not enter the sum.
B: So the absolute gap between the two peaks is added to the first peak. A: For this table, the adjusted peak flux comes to 20.4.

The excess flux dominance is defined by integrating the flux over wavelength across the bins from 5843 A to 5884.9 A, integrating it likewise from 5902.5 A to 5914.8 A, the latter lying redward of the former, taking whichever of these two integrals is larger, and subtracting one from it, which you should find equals 681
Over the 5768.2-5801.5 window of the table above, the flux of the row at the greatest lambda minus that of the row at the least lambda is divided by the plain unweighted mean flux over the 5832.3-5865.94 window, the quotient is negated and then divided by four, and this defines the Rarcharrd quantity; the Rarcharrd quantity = -0.014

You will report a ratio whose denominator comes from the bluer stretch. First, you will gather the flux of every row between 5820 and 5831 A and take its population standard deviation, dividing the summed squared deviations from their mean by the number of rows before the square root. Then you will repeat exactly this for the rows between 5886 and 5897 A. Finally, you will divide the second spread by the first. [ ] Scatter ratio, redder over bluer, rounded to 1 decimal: 6.4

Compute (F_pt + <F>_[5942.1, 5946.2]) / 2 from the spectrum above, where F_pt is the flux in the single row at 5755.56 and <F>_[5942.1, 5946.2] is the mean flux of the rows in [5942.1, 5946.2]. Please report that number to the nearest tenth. 17.2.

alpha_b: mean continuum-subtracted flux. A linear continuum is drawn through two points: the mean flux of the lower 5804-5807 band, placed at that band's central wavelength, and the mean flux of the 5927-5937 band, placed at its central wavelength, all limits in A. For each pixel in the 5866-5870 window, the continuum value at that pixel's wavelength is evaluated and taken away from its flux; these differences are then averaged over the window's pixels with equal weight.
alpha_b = -1.6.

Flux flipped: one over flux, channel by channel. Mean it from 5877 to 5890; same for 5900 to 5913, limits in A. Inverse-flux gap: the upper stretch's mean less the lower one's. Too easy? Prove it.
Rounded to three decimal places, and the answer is -0.006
